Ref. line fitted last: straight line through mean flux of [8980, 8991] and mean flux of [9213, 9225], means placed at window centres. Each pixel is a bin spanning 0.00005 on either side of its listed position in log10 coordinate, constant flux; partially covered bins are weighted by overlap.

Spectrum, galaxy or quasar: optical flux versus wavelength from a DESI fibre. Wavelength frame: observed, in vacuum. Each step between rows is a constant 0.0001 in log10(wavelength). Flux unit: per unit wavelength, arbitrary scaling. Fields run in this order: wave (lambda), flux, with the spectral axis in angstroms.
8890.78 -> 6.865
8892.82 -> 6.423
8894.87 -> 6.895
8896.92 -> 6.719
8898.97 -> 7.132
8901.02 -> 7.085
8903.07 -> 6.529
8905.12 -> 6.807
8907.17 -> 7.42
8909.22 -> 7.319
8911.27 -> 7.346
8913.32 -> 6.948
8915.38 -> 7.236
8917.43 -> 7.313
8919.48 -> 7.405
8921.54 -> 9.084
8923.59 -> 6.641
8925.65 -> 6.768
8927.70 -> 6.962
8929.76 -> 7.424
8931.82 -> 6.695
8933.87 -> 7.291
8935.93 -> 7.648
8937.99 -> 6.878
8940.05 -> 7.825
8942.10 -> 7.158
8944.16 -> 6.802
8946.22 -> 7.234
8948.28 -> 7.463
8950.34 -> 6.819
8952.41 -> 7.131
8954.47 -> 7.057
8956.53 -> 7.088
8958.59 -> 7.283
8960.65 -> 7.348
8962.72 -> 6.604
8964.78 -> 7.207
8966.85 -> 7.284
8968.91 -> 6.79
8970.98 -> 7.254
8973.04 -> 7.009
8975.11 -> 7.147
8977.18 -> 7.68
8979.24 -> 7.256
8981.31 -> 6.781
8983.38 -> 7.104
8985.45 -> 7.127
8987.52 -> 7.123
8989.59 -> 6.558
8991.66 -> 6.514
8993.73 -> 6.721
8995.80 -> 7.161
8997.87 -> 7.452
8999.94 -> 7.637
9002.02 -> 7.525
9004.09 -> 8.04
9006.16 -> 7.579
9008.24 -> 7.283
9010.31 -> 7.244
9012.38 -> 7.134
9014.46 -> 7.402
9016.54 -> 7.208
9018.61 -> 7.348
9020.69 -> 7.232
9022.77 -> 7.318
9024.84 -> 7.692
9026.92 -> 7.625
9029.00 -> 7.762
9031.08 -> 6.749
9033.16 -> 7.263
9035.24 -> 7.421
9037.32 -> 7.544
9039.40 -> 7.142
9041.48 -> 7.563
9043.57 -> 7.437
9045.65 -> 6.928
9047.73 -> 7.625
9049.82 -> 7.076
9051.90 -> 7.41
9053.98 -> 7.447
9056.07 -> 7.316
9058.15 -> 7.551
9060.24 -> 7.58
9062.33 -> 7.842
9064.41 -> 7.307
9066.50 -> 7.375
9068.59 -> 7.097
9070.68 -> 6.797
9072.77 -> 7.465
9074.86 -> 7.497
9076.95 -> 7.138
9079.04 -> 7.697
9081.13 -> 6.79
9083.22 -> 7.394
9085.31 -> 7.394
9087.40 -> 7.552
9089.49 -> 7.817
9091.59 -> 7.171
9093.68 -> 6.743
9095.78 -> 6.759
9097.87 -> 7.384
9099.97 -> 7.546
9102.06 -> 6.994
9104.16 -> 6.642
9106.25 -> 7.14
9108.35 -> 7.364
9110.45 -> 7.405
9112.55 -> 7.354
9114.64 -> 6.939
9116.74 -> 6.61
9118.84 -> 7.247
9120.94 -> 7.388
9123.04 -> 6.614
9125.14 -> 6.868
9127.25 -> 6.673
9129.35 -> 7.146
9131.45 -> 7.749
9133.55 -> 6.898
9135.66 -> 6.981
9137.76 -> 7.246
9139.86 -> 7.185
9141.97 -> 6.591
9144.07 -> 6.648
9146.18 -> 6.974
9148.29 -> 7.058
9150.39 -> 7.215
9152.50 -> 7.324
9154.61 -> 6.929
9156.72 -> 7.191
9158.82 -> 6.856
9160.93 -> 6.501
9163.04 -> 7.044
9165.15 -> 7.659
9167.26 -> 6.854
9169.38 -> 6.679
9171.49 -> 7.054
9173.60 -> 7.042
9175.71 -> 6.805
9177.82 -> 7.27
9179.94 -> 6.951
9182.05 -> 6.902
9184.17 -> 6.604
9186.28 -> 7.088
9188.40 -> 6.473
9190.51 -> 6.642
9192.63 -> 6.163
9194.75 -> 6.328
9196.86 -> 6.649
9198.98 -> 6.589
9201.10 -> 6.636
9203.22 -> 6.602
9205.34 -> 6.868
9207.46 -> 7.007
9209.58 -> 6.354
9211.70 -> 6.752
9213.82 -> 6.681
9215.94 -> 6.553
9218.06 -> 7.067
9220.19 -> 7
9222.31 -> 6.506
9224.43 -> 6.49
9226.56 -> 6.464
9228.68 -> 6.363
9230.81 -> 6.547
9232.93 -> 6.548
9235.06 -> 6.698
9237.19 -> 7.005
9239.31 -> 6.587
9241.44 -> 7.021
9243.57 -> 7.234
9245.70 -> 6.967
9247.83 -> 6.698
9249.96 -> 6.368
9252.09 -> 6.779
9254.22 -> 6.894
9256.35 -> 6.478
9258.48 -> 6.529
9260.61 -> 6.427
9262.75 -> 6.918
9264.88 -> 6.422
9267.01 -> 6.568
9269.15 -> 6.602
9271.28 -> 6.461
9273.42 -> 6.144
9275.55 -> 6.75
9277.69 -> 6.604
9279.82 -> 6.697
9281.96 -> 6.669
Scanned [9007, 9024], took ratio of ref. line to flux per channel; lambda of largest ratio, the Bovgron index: 9012.38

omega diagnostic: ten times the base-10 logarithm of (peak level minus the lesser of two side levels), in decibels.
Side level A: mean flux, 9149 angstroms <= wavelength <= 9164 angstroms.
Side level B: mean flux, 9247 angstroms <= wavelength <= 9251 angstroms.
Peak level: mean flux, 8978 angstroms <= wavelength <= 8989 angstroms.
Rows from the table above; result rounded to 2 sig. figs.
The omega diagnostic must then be -2.6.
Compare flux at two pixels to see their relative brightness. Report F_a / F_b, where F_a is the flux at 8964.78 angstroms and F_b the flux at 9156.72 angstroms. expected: 1.00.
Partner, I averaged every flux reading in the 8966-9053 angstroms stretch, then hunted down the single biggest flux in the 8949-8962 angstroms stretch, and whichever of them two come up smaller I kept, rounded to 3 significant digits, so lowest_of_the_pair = 7.27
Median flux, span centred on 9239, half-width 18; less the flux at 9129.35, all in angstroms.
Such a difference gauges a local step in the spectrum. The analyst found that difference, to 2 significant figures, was -0.56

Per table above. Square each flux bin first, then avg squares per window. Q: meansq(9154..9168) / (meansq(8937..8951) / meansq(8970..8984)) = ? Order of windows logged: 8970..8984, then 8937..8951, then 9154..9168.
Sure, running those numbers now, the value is 49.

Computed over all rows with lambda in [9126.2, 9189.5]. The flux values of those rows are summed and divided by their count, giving 6.99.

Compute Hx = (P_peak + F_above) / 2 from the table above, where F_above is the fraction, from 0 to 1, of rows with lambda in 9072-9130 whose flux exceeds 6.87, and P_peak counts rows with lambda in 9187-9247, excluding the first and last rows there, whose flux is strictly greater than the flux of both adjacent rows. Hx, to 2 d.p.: 4.36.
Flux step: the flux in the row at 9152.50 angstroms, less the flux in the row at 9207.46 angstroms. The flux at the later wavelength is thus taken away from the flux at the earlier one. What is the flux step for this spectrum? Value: 0.3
